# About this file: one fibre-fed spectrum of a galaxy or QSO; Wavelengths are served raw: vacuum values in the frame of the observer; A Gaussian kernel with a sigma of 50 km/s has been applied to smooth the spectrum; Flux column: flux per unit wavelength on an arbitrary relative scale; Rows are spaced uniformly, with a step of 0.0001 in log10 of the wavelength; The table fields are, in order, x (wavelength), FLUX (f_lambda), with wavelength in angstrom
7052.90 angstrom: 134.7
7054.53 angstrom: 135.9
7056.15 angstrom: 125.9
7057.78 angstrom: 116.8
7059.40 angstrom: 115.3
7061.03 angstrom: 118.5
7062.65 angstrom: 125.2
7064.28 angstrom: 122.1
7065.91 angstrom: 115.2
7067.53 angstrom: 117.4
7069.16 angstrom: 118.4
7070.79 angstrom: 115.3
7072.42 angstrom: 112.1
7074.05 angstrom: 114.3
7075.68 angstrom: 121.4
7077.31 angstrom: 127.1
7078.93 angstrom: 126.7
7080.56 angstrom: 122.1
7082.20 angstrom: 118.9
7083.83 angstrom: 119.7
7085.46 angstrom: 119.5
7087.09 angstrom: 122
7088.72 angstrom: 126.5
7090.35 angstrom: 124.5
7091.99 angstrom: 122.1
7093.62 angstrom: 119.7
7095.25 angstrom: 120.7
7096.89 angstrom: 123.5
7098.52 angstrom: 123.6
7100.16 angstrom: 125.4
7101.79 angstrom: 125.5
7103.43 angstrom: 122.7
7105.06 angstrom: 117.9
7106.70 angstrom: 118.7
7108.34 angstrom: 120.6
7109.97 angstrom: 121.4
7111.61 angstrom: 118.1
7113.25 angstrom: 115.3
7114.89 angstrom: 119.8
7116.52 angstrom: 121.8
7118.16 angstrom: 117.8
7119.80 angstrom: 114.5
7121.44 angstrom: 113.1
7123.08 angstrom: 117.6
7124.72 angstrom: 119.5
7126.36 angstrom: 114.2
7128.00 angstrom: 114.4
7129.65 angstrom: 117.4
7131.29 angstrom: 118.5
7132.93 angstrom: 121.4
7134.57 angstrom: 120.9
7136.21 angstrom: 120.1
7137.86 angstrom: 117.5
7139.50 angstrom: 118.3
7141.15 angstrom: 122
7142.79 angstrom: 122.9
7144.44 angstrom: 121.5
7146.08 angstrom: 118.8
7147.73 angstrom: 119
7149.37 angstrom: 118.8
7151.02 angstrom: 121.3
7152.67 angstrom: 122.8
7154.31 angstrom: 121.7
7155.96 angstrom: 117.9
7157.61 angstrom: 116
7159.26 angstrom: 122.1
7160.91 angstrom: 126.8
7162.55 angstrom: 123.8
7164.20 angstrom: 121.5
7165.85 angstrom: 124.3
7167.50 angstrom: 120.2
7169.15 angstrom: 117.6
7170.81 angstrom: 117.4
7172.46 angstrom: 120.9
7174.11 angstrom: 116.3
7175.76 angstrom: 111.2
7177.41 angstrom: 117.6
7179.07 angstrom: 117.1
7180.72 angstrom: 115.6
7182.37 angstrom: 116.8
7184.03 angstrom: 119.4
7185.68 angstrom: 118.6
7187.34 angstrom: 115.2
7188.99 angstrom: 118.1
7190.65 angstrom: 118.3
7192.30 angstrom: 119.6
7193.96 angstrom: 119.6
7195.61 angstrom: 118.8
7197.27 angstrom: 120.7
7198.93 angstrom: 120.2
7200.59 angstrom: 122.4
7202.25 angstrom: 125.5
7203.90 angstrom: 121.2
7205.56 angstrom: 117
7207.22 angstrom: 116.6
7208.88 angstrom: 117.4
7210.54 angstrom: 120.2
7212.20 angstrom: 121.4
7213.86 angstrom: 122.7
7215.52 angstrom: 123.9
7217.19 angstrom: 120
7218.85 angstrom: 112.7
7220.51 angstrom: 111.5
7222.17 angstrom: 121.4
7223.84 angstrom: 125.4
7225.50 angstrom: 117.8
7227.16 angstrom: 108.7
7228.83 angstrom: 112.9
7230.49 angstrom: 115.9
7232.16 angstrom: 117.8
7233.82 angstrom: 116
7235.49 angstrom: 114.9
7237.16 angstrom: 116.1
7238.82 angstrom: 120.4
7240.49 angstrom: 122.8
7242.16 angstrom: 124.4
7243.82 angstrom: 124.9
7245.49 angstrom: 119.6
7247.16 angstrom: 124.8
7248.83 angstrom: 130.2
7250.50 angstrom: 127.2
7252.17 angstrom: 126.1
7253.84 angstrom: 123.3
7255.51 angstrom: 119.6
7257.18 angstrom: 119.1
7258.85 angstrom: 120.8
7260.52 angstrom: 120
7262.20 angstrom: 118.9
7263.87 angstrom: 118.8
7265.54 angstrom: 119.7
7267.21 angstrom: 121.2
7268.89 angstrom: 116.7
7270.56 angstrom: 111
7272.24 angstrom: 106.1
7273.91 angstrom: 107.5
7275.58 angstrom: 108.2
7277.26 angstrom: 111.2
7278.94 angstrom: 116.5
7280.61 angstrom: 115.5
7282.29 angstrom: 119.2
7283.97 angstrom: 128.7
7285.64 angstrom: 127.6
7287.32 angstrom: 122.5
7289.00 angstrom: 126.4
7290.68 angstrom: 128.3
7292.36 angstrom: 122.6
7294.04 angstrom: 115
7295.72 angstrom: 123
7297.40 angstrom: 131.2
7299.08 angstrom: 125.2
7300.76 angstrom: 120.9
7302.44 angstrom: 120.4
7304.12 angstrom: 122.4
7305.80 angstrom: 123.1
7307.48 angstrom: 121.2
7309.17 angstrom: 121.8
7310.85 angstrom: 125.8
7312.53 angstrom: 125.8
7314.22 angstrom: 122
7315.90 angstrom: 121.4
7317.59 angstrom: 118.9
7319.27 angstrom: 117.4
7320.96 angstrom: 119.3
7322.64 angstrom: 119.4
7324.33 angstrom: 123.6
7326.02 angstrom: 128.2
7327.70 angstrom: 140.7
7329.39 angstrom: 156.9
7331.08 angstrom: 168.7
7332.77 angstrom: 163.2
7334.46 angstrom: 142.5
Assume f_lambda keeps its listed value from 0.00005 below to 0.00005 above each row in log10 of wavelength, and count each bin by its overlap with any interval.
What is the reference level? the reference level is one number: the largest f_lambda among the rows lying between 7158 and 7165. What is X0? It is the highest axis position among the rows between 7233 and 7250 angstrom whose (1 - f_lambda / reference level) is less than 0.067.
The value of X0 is 7248.83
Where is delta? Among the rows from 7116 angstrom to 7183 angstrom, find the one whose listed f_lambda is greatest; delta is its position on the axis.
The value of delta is 7160.91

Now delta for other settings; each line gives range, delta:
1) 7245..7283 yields 7248.83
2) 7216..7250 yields 7248.83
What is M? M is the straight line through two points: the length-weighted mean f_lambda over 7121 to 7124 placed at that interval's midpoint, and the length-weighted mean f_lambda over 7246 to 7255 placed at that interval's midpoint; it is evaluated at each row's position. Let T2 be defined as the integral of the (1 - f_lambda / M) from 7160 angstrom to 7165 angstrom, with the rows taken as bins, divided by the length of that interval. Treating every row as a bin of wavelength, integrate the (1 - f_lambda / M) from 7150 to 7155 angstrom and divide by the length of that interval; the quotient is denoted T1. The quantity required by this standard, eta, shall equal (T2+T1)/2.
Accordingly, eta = -0.04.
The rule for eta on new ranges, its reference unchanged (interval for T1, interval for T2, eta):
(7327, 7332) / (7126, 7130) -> -0.09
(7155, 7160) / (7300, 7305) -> 0.03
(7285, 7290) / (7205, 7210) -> 0.03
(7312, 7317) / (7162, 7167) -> 0.01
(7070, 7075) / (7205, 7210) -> 0.01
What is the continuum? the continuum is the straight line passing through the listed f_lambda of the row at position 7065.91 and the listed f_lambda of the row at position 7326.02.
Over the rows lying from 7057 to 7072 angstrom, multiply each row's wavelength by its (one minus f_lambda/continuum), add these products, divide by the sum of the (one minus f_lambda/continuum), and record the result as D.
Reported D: 7063.5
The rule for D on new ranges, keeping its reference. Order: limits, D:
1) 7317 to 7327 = 7320.5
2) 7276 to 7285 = 7279.0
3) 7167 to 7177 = 7173.7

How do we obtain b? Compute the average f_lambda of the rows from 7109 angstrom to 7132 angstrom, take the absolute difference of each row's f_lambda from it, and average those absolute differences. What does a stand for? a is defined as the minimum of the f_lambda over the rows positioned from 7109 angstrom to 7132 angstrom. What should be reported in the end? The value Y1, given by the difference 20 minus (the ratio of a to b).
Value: -31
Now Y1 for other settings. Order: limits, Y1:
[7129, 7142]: -54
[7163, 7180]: -22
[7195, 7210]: -32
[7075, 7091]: -24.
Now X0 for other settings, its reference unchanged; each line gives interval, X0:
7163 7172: 7167.50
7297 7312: 7310.85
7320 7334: 7332.77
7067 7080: 7078.93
